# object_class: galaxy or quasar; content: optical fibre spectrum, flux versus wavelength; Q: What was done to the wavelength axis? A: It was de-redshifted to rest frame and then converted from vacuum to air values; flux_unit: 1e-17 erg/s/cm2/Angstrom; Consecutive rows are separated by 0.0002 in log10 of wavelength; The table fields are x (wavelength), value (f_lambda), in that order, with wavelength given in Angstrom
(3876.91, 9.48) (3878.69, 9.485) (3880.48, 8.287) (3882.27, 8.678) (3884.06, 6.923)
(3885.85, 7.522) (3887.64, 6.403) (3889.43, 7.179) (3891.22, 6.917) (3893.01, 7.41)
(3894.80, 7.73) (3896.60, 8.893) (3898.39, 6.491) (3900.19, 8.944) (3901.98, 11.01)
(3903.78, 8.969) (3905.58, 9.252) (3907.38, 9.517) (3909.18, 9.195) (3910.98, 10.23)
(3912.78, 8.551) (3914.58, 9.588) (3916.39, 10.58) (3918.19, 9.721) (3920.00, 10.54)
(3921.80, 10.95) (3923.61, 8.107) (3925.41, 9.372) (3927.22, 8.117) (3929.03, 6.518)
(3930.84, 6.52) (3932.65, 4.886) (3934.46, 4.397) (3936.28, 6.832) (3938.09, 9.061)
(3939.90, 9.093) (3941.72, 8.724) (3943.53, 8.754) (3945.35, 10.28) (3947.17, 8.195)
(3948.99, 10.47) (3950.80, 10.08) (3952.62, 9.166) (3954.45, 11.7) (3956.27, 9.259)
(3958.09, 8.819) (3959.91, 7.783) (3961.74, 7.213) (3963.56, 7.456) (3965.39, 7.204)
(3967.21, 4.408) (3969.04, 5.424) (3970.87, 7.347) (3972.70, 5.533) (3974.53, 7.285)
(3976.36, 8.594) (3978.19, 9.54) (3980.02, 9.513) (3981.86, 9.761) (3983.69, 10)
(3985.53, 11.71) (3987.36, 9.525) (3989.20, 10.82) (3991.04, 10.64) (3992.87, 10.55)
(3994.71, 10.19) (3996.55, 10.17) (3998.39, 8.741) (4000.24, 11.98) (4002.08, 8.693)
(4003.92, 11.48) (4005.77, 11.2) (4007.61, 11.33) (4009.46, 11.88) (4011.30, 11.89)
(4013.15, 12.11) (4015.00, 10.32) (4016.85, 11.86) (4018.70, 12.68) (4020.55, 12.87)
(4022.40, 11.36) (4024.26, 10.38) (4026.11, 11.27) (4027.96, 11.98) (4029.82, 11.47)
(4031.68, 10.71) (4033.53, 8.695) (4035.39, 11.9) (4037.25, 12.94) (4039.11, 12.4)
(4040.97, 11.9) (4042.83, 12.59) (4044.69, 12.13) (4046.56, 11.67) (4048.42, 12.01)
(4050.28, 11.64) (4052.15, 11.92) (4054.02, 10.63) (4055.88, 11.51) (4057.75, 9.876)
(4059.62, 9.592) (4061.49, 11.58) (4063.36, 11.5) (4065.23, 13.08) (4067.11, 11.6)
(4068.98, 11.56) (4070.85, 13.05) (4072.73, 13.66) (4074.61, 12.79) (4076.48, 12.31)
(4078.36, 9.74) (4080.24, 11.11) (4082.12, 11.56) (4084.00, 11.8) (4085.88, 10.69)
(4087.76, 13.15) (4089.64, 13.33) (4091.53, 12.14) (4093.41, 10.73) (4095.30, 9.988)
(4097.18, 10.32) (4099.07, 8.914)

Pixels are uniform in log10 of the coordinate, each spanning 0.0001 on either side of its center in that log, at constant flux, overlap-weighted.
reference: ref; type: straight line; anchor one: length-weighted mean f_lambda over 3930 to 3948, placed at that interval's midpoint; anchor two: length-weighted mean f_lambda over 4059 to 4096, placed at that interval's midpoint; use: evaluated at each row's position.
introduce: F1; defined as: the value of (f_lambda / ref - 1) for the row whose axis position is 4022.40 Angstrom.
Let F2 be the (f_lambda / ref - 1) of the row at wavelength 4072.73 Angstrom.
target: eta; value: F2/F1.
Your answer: 1.5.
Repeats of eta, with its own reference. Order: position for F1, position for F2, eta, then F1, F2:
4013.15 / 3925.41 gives 1.3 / 0.23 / 0.29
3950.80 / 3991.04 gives 0.6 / 0.26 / 0.15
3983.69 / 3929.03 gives -1.1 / 0.11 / -0.12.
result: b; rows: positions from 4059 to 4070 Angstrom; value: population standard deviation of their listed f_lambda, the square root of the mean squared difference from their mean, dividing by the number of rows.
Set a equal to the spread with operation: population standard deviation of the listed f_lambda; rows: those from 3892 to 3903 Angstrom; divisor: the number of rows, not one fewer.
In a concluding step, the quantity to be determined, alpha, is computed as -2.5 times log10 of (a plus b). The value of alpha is -0.97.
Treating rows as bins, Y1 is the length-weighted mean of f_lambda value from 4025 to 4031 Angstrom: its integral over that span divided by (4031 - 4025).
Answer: 11.5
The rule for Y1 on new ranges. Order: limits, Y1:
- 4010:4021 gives 11.9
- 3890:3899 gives 7.5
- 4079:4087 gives 11.3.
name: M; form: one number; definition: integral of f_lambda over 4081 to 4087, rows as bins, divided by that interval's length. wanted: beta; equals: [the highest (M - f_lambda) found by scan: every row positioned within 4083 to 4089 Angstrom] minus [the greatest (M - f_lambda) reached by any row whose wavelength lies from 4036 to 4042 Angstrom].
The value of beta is 1.2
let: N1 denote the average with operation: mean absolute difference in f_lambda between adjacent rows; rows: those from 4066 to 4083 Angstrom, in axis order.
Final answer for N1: 1.0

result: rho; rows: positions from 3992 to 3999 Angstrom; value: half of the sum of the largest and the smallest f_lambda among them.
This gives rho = 9.6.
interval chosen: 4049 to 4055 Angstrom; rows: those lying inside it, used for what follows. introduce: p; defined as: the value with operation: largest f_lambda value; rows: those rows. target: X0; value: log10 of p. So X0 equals 1.08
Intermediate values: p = 11.92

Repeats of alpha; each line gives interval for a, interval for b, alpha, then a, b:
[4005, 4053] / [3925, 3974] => -1.10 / 0.9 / 1.87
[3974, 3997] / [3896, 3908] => -0.90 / 1.0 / 1.24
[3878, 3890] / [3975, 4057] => -0.84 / 1.0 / 1.17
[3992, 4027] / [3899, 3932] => -0.95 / 1.1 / 1.27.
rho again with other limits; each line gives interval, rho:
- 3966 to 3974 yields 5.9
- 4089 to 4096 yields 11.7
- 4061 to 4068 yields 12.3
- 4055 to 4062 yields 10.6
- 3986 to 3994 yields 10.2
